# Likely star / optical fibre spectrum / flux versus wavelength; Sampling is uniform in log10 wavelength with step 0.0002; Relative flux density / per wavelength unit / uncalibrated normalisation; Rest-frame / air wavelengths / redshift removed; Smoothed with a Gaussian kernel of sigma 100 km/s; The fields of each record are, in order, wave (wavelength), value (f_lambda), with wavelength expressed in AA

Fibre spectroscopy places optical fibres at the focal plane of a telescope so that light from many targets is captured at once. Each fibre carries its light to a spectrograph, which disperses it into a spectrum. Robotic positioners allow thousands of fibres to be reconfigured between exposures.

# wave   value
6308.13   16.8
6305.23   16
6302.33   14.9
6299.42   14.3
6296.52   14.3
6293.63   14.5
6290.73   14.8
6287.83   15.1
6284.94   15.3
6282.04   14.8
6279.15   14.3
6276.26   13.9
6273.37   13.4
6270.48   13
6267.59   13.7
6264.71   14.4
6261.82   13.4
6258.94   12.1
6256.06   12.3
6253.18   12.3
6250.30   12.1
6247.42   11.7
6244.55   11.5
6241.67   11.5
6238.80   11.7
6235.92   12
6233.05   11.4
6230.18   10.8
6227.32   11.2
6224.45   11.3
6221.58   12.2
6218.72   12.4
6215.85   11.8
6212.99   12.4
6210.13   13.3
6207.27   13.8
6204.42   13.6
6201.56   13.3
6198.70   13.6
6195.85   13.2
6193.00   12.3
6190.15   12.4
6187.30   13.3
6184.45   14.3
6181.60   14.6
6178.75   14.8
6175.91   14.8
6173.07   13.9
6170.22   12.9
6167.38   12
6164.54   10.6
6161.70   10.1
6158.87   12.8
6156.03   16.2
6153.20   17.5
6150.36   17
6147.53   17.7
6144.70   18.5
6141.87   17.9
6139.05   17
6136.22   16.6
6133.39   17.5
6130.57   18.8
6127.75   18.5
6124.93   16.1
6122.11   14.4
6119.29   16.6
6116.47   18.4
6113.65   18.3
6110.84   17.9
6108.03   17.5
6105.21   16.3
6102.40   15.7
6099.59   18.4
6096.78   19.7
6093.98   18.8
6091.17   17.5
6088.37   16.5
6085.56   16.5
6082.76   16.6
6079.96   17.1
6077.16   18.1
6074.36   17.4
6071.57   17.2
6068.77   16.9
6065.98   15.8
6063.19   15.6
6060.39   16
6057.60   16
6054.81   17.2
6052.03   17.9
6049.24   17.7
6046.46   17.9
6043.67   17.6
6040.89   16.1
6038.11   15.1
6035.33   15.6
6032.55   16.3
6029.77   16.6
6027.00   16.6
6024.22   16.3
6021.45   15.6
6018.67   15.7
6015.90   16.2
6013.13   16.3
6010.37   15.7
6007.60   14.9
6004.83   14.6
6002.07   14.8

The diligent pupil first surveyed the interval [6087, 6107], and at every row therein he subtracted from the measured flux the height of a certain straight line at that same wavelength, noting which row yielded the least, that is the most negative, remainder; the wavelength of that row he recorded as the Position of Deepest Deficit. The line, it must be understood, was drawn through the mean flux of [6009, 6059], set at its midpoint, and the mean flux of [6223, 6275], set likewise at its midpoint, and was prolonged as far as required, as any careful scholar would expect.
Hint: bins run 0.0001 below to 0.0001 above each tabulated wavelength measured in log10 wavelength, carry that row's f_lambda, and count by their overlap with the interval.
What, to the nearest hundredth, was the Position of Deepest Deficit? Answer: 6102.40 AA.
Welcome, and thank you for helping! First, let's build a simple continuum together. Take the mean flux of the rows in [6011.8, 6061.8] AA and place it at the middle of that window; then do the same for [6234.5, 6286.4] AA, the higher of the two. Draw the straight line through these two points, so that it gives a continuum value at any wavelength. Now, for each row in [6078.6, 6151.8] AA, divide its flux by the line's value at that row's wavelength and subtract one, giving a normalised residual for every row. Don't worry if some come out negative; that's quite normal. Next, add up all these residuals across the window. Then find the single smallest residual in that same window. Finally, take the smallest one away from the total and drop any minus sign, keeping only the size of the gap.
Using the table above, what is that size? 3.7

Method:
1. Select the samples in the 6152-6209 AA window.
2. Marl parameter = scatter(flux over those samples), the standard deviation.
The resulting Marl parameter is 1.7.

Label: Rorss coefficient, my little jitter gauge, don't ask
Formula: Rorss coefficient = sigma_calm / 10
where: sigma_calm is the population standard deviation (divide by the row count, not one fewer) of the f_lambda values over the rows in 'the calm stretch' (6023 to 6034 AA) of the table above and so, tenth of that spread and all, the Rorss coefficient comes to 0.015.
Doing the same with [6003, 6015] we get 0.067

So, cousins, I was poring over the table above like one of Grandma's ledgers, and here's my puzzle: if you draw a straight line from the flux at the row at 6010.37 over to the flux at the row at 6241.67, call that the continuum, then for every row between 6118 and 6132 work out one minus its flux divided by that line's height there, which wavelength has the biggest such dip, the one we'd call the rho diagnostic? 6122.11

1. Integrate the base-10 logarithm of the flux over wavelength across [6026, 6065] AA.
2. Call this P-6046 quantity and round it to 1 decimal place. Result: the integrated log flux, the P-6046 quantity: 47.5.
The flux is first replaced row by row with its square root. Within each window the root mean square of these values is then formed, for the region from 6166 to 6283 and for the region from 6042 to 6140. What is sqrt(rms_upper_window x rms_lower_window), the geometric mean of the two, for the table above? 3.86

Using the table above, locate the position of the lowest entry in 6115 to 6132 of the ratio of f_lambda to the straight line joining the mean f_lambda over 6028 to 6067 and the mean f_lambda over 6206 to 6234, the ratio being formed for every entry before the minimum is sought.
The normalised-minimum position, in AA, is 6122.11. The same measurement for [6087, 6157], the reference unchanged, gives 6122.11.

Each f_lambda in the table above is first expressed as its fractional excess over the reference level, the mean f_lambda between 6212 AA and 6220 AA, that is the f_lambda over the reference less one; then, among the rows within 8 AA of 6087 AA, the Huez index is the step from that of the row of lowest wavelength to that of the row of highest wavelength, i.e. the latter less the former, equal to 0.14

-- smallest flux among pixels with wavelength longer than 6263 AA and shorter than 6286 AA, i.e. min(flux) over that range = 13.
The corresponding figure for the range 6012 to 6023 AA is 15.6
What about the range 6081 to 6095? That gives 16.5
